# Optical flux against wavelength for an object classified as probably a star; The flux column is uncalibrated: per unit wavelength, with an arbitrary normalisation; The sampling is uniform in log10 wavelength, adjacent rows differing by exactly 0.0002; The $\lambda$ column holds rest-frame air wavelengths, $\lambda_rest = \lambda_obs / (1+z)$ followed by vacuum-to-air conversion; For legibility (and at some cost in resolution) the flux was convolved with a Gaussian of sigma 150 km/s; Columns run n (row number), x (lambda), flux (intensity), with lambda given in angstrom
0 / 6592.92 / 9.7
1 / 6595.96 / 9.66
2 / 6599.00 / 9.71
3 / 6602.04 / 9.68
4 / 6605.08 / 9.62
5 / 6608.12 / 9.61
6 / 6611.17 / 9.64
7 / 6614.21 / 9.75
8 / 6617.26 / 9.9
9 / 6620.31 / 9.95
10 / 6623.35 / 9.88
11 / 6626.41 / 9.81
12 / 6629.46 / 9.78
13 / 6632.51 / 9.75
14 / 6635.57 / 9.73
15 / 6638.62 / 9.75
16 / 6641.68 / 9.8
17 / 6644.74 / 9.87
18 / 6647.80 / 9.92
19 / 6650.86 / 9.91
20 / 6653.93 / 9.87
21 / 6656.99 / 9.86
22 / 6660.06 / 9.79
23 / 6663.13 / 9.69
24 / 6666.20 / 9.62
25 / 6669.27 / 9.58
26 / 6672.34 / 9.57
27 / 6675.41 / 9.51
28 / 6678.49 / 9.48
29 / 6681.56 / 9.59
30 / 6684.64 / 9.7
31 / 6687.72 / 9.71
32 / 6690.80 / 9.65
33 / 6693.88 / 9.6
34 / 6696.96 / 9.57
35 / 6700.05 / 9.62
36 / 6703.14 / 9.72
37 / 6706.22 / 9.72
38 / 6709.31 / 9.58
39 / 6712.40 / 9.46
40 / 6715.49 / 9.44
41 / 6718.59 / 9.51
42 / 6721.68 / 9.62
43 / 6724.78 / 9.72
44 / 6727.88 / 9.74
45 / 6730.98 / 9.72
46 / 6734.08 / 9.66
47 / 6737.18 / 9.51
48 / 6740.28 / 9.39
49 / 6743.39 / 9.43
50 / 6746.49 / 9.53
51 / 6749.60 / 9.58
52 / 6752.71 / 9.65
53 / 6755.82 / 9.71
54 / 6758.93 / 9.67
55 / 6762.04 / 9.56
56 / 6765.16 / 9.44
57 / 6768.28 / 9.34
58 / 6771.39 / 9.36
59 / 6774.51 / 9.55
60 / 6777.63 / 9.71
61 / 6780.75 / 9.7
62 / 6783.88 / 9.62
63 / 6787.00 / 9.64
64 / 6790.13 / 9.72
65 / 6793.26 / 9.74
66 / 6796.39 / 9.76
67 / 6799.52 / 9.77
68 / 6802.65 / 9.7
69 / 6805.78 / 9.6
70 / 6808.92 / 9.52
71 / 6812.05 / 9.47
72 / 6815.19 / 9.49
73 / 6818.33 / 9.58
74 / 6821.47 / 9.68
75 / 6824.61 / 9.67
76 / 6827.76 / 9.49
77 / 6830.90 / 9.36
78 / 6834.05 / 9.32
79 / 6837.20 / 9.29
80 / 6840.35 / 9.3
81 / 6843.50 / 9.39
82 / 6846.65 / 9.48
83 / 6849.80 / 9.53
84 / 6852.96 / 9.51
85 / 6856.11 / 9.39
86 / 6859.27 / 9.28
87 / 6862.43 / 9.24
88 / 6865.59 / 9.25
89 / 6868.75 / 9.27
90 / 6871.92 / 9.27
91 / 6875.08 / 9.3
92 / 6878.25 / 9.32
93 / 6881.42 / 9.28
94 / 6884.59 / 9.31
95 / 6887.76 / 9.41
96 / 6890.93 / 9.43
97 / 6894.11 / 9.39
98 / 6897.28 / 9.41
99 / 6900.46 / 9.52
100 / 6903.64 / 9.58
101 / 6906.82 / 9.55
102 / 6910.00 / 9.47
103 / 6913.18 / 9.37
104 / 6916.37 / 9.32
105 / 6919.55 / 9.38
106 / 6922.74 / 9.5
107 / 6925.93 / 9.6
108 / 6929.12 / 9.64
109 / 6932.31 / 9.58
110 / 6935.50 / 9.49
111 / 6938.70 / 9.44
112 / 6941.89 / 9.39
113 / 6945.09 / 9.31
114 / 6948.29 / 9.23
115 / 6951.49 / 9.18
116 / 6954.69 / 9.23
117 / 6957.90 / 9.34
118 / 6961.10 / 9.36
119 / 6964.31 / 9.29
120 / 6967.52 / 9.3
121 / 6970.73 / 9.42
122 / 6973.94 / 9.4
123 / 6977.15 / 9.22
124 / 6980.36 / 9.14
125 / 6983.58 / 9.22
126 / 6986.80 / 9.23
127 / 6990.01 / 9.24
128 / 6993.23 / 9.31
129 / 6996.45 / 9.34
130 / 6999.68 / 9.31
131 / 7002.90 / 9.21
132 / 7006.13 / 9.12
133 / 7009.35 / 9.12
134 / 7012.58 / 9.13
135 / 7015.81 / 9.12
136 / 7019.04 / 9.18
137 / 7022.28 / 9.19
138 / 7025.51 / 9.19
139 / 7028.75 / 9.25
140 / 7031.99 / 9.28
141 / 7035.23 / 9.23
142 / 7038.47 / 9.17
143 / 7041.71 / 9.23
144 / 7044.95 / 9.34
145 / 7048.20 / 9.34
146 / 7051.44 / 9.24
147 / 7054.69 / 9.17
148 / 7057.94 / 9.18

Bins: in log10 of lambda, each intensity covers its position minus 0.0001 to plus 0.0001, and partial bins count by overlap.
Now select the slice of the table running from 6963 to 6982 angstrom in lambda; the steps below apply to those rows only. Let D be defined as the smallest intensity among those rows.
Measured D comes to 9.14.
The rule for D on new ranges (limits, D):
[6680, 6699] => 9.57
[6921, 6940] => 9.44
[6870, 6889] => 9.27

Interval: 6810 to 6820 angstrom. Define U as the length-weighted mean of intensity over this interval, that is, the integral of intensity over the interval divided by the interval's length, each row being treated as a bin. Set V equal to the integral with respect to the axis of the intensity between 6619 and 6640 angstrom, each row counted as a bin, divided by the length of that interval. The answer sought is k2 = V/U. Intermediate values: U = 9.52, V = 9.8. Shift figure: 1.03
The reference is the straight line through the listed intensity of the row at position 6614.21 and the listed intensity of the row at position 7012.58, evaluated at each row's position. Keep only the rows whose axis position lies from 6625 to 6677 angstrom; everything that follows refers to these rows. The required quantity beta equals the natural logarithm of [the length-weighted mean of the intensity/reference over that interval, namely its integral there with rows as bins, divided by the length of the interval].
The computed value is 0.0062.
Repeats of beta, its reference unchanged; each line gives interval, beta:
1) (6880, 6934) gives 0.0174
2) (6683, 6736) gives 0.0030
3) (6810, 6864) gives 0.0040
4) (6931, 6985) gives 0.0118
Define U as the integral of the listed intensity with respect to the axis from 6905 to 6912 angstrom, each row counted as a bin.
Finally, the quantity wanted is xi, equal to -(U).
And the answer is -67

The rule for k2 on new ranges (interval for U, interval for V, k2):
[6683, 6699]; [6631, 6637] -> 1.01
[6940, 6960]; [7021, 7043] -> 0.99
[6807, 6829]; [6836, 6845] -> 0.98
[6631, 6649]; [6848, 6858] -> 0.97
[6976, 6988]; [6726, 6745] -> 1.04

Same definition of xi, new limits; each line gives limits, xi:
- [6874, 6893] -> -177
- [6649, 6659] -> -99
